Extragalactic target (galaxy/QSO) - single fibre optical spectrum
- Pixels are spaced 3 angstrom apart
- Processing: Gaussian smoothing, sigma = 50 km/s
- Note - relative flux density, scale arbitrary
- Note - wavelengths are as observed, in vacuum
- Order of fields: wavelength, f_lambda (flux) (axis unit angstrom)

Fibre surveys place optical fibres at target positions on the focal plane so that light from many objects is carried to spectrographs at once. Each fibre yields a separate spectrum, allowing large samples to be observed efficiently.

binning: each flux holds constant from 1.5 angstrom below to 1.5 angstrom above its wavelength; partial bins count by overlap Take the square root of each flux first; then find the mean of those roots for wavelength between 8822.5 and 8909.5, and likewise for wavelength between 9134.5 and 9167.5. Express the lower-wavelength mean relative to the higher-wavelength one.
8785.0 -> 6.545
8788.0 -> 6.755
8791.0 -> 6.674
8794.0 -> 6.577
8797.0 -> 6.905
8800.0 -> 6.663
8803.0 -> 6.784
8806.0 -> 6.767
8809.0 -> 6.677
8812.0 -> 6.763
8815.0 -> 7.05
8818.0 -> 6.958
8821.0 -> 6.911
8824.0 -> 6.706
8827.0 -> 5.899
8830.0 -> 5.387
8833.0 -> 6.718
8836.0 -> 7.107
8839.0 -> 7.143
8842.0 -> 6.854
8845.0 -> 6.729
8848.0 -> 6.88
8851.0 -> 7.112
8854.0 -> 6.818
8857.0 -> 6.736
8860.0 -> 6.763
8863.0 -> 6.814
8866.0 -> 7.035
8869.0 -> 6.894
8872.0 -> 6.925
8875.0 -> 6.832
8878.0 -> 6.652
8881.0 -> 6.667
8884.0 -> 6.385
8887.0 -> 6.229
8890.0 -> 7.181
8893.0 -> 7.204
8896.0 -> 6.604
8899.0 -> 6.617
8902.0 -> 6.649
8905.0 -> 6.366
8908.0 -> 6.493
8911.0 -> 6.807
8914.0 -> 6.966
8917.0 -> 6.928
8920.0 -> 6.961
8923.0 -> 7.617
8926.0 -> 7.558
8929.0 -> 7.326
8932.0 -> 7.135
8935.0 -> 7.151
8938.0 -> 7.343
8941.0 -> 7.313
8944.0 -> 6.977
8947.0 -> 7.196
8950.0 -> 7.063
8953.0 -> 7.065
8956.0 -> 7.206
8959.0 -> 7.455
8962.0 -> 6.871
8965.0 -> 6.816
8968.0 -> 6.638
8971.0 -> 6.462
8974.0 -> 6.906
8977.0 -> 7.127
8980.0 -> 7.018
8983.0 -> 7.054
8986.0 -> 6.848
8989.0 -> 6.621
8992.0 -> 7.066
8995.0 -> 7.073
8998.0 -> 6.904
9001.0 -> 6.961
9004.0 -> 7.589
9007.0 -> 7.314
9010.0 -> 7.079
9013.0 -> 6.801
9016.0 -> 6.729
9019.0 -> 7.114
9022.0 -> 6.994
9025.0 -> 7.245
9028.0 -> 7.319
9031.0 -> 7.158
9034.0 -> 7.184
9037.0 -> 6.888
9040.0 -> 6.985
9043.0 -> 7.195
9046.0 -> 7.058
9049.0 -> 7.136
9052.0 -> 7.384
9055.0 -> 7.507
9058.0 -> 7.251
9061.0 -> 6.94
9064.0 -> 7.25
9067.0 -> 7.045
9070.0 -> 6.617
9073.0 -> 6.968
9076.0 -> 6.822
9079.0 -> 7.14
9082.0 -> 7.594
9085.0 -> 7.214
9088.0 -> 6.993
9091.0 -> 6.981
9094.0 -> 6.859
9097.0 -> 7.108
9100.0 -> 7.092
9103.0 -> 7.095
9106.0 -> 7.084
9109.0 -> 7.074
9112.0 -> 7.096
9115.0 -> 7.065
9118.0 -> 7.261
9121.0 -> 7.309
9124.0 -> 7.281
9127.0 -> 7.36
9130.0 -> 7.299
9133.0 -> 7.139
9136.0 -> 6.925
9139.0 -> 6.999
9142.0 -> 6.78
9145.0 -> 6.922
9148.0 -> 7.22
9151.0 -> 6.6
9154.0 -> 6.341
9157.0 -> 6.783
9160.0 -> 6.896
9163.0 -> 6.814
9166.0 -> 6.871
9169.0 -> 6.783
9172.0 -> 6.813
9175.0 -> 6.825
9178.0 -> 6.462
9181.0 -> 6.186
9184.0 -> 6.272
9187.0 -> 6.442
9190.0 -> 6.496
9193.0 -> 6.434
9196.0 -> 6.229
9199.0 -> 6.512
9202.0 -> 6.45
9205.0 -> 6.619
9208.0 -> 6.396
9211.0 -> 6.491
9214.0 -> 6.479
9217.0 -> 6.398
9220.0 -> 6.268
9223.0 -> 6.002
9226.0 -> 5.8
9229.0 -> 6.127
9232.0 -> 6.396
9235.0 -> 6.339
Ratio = 0.99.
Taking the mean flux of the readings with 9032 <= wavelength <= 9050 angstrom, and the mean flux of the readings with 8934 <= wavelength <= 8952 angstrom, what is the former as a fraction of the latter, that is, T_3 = 0.99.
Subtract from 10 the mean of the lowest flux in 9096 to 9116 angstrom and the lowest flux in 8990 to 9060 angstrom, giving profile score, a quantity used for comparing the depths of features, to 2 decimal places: 3.10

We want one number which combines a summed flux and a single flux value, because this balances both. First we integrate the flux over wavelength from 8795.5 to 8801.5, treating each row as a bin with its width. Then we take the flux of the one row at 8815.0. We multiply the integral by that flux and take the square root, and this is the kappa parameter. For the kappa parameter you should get 16.9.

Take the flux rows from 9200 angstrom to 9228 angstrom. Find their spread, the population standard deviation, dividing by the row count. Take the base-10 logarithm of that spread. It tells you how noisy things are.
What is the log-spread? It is -0.61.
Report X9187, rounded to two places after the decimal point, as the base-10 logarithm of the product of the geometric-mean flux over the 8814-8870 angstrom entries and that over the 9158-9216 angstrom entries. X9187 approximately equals 1.65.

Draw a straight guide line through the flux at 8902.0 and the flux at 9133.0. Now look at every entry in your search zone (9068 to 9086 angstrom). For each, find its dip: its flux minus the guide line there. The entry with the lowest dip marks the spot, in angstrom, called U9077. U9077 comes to 9070.0 angstrom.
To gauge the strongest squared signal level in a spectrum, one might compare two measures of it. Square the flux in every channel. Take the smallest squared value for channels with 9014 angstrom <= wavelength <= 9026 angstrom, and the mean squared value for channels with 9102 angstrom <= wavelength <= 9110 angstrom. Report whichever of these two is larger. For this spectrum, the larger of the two 50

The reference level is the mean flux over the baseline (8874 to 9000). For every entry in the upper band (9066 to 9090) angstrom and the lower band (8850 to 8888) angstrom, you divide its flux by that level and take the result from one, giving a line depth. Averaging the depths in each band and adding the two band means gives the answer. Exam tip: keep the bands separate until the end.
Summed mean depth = 0.01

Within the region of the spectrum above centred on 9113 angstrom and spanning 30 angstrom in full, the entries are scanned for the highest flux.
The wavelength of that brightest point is 9127.0 angstrom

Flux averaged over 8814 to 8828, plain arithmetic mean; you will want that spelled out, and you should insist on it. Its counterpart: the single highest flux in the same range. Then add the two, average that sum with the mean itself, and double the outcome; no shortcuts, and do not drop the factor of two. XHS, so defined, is 20.5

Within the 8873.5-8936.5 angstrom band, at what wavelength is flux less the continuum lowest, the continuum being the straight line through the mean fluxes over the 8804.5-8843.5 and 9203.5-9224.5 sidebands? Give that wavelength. 8887.0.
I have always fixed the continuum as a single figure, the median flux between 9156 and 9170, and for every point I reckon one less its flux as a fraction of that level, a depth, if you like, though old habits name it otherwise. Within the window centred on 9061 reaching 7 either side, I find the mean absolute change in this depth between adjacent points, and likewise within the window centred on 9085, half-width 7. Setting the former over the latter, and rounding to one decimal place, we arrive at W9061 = 1.0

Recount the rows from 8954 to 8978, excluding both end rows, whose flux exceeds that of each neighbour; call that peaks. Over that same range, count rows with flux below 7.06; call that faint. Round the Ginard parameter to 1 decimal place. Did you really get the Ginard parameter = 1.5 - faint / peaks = -3.5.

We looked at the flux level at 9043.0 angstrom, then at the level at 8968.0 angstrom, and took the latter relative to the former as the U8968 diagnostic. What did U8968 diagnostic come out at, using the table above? 0.92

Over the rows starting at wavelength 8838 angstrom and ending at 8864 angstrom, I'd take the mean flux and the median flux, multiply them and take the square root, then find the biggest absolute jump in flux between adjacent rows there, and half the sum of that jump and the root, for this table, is 3.57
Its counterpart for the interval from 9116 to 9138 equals 3.73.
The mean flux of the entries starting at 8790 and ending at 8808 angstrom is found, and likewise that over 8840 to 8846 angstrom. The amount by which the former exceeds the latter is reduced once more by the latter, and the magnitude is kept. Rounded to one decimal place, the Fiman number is 6.9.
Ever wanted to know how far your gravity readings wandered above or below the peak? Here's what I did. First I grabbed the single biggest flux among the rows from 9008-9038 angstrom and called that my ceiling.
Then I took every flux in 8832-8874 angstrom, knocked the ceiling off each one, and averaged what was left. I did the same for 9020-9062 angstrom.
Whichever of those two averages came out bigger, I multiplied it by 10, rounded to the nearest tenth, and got -1.6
